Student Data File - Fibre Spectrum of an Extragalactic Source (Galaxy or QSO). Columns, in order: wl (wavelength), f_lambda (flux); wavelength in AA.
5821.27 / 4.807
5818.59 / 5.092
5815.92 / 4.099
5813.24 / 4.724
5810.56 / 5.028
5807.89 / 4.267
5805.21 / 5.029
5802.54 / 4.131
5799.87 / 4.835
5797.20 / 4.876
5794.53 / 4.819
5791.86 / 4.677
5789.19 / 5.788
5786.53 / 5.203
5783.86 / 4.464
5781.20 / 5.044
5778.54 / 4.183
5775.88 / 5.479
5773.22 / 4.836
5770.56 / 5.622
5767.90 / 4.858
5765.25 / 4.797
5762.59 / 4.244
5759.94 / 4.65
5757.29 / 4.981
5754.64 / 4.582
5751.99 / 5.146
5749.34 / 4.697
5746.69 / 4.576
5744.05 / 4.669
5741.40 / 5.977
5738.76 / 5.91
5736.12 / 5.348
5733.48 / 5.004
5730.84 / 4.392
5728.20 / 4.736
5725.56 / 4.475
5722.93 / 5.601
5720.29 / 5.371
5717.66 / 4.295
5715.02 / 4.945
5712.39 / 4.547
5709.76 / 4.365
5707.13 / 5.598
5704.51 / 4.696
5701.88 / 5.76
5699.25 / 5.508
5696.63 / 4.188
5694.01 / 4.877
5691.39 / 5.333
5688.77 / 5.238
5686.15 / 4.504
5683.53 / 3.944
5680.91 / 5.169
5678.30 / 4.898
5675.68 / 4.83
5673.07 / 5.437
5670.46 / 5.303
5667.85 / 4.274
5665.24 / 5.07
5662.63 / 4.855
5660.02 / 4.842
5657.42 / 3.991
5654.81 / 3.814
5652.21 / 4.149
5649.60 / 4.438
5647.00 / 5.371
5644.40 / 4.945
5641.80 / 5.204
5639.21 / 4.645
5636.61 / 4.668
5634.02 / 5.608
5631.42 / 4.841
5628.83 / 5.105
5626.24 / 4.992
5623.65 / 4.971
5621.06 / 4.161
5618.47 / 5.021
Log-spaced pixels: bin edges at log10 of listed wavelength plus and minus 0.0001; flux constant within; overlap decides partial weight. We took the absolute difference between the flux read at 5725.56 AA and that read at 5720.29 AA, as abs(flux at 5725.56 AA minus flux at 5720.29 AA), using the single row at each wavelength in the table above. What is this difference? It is 0.9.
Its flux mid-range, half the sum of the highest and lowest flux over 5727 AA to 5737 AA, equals 4.9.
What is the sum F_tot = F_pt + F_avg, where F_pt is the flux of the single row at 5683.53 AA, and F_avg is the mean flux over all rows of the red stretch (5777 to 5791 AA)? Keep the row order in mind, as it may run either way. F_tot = 8.9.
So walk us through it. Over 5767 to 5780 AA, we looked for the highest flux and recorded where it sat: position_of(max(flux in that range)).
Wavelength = 5770.56 AA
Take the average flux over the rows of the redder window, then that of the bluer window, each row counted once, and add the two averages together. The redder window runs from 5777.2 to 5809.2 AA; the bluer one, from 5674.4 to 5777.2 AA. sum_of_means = 9.72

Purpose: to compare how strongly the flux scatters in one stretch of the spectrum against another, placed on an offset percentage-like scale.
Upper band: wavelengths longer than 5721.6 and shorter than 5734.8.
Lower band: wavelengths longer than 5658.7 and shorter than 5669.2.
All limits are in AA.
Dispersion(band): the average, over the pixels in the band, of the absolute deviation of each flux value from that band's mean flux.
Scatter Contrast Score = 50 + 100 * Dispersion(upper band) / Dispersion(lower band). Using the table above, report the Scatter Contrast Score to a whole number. 202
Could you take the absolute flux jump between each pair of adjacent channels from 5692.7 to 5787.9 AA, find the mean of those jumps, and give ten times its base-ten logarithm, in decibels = -2.2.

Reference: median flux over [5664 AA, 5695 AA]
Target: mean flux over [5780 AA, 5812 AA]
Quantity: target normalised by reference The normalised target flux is 0.972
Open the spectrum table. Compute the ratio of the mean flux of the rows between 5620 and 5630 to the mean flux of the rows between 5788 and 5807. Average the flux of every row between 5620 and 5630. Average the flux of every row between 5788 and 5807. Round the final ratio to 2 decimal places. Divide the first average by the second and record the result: 0.99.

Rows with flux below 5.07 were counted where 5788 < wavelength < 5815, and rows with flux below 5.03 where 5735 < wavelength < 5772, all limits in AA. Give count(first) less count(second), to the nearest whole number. 0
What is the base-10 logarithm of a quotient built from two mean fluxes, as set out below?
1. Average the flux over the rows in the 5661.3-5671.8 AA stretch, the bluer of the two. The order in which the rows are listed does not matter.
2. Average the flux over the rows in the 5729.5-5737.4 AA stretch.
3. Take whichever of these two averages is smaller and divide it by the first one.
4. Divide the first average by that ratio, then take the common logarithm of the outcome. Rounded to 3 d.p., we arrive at 0.688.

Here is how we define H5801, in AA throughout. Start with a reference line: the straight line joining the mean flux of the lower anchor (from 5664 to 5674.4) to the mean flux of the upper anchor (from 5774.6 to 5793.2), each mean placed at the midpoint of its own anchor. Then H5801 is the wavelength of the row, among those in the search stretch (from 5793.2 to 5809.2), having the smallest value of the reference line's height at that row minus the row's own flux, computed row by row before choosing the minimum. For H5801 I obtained 5805.21 AA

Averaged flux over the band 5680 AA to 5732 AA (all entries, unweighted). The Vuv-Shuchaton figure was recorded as 4.88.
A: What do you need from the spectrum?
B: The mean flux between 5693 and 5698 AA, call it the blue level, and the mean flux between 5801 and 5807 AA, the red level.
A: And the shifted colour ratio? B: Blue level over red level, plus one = 1.99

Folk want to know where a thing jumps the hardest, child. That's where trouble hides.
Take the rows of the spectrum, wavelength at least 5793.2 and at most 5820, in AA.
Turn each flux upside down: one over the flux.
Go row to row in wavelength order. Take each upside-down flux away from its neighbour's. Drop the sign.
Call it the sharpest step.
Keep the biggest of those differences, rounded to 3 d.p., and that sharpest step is 0.048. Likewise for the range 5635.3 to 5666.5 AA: 0.044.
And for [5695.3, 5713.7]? 0.057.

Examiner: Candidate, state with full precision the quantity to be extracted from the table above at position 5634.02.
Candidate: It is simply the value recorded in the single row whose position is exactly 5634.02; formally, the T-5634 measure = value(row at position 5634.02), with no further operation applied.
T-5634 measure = 5.608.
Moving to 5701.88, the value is 5.76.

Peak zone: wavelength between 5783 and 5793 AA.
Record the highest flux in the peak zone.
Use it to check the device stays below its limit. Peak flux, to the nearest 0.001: 5.788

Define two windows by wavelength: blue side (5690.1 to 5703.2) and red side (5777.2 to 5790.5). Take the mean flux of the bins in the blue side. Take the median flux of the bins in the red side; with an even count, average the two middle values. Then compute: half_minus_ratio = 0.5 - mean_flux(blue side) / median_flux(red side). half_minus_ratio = -0.518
